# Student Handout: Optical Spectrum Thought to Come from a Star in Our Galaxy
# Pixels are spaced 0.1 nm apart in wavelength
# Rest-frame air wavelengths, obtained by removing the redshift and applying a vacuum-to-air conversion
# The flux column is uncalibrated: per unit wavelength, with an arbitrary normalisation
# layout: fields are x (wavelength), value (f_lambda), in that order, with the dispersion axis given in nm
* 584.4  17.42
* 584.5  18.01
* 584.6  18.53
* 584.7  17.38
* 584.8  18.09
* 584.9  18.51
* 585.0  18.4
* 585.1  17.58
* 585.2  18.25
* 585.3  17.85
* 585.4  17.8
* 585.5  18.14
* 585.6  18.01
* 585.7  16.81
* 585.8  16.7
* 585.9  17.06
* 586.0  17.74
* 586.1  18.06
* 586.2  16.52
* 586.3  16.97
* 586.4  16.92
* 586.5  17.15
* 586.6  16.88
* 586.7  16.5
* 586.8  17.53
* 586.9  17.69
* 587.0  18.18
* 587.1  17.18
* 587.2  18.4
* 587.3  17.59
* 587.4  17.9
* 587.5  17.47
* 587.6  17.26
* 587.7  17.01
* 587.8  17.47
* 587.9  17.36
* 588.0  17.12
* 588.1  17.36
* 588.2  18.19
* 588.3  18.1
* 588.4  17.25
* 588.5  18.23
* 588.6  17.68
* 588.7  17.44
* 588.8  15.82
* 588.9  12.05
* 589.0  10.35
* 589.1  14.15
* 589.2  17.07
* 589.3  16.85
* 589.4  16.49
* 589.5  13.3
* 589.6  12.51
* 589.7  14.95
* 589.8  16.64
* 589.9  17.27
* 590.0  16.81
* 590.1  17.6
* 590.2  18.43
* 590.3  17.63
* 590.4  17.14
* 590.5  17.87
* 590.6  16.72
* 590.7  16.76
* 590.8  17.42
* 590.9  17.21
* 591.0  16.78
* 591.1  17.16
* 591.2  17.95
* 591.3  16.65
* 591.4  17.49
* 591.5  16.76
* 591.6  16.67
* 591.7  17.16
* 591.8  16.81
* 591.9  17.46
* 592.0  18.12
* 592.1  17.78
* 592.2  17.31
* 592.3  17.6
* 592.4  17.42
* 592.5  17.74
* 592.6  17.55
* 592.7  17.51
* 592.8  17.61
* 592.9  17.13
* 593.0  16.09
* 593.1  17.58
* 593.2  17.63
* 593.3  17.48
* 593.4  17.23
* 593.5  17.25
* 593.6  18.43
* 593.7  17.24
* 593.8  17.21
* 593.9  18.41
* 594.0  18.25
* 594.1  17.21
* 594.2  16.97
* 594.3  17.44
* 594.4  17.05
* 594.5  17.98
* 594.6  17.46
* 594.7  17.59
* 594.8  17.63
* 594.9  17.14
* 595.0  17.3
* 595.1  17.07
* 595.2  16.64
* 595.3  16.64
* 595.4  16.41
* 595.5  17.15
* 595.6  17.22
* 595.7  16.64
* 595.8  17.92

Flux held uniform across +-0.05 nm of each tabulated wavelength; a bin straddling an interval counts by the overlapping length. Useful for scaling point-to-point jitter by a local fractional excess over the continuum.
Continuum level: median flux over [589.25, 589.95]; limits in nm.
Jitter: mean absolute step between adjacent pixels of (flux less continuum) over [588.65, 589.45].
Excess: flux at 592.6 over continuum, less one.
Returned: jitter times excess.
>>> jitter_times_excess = 0.13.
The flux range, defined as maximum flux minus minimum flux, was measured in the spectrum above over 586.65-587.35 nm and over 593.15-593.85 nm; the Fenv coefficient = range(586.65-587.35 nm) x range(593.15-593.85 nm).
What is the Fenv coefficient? 2.3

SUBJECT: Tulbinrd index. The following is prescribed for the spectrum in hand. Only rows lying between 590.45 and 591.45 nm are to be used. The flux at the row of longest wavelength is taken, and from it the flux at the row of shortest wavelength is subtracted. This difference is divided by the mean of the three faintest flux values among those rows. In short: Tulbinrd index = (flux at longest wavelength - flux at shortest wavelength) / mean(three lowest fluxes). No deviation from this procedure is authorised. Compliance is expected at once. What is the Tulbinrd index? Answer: -0.02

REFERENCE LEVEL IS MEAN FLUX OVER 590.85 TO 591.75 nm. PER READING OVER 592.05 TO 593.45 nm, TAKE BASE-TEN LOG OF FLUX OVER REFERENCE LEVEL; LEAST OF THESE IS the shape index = -0.03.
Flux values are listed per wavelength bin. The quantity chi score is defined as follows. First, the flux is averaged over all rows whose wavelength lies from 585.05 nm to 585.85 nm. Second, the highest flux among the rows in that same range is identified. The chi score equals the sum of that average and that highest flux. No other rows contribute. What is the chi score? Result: 35.9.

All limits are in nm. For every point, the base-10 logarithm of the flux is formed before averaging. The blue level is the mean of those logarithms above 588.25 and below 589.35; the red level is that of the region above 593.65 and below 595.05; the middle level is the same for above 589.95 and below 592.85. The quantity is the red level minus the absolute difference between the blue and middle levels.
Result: 1.20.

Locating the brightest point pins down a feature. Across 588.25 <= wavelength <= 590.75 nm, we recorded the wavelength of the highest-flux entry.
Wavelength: 590.2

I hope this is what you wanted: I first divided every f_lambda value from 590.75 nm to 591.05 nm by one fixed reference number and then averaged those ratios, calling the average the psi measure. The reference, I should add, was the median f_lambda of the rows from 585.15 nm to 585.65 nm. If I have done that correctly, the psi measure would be 0.952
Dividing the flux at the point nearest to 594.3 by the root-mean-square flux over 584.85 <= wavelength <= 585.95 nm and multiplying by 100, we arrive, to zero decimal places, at 98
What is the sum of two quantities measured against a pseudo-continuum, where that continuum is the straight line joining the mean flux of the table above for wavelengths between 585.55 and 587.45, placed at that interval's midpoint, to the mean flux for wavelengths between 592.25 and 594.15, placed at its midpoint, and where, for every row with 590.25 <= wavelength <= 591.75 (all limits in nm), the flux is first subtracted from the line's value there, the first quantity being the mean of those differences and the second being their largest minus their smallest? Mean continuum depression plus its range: 2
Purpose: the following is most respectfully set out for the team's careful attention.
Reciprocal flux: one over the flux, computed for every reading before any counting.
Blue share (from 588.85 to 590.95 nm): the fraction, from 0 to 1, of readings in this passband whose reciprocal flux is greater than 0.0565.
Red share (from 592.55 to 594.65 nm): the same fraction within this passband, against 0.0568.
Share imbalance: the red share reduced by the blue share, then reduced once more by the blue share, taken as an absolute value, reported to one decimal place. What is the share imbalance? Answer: 1.1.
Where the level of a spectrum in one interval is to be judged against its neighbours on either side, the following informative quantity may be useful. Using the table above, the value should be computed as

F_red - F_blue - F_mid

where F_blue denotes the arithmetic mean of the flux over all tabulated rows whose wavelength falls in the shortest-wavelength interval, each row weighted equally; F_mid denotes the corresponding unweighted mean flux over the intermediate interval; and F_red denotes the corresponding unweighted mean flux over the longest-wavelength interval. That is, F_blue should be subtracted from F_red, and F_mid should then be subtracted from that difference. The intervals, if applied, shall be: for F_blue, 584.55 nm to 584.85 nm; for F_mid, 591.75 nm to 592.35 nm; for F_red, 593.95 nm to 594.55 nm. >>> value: -18.0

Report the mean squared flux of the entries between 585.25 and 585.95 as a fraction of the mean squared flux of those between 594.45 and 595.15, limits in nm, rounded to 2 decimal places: 1.00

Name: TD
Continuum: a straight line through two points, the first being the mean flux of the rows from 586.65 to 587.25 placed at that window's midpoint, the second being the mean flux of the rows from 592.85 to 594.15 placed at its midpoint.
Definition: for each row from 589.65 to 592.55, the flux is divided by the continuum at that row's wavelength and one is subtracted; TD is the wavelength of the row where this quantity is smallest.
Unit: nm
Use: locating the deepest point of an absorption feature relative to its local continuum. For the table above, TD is 589.7 nm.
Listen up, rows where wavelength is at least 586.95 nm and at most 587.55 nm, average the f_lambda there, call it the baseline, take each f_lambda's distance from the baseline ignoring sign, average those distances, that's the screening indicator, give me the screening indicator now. 0.37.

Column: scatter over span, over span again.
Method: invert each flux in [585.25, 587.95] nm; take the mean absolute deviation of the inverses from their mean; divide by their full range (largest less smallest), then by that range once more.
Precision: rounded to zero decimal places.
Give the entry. 38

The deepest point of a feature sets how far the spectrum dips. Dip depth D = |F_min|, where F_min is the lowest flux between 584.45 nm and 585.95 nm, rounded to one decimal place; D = 16.7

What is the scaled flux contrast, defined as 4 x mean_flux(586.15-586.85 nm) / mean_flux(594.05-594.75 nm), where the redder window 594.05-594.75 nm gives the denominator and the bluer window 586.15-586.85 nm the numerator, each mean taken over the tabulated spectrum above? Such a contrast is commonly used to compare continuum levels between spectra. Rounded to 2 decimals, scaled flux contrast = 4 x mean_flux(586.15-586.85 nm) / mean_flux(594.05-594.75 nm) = 3.89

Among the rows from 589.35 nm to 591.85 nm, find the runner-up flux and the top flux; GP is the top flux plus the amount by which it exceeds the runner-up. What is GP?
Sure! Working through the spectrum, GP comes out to 18.9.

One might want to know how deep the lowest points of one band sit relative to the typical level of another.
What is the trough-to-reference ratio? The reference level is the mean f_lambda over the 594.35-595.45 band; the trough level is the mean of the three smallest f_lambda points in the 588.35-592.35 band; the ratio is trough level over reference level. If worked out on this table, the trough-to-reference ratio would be 0.68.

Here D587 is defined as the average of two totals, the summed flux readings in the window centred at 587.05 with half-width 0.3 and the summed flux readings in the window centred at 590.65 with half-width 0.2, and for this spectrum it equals 88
